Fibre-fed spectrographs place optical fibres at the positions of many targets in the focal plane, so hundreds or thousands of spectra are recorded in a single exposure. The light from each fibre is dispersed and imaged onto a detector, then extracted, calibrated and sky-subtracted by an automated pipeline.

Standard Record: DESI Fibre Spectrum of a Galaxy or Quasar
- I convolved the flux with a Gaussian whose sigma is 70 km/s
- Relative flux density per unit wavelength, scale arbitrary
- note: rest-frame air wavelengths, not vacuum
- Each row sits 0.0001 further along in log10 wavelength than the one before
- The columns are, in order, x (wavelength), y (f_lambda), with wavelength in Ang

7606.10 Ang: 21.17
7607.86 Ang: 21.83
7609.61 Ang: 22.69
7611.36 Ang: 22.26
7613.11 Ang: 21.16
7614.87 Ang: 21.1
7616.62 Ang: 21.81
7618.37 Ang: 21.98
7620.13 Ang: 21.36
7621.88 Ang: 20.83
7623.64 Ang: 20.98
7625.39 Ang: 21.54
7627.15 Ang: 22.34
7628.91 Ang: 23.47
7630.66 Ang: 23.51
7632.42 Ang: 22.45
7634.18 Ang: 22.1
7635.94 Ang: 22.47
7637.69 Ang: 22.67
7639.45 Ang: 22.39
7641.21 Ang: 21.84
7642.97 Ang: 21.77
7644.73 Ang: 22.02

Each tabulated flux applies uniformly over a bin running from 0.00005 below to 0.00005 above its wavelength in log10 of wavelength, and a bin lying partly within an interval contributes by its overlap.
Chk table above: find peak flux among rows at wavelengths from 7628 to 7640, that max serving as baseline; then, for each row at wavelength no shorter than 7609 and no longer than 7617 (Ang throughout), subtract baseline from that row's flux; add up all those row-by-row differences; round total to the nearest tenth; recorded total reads -8.5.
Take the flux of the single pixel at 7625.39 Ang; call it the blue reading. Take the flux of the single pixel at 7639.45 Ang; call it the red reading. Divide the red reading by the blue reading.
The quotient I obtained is 1.04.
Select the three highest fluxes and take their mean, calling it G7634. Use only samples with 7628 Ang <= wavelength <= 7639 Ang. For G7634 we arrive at 23.2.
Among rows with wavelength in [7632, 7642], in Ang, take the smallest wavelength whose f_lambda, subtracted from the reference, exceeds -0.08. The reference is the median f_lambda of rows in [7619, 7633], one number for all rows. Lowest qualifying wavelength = 7641.21 Ang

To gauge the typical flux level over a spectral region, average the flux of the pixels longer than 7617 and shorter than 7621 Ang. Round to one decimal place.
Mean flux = 21.7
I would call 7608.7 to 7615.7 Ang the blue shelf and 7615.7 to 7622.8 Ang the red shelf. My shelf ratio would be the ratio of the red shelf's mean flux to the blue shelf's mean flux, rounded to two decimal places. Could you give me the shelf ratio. 0.99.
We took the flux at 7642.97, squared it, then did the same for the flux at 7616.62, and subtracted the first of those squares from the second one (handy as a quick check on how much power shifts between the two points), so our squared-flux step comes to 2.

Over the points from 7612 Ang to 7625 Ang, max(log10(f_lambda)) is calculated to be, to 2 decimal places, 1.34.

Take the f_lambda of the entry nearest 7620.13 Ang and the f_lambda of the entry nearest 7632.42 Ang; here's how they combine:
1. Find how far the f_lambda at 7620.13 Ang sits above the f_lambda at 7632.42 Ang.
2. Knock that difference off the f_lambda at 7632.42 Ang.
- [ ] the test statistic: 23.5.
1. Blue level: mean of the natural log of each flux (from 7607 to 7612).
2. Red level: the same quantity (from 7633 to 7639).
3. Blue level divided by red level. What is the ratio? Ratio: 0.998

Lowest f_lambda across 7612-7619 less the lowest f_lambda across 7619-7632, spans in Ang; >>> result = 0.27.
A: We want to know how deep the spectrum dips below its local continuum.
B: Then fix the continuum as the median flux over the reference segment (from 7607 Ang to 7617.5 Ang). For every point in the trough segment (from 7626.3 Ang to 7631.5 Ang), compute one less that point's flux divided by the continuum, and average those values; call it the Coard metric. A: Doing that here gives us -0.06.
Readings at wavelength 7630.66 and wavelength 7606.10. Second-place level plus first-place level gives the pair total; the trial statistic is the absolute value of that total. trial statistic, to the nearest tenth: 44.7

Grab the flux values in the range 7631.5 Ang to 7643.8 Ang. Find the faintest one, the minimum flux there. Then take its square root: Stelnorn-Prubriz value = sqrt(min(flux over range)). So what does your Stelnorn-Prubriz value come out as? 4.67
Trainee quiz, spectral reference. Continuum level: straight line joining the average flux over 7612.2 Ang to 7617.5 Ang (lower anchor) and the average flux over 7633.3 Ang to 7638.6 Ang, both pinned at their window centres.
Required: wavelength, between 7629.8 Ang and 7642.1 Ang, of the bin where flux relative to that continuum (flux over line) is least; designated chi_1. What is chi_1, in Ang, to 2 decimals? 7641.21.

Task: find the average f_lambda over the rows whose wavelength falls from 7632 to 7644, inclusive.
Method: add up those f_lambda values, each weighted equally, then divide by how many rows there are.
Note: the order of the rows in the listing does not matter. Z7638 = 22.2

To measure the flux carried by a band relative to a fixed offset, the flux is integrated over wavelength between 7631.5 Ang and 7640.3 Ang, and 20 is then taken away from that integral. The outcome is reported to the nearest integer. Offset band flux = 177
